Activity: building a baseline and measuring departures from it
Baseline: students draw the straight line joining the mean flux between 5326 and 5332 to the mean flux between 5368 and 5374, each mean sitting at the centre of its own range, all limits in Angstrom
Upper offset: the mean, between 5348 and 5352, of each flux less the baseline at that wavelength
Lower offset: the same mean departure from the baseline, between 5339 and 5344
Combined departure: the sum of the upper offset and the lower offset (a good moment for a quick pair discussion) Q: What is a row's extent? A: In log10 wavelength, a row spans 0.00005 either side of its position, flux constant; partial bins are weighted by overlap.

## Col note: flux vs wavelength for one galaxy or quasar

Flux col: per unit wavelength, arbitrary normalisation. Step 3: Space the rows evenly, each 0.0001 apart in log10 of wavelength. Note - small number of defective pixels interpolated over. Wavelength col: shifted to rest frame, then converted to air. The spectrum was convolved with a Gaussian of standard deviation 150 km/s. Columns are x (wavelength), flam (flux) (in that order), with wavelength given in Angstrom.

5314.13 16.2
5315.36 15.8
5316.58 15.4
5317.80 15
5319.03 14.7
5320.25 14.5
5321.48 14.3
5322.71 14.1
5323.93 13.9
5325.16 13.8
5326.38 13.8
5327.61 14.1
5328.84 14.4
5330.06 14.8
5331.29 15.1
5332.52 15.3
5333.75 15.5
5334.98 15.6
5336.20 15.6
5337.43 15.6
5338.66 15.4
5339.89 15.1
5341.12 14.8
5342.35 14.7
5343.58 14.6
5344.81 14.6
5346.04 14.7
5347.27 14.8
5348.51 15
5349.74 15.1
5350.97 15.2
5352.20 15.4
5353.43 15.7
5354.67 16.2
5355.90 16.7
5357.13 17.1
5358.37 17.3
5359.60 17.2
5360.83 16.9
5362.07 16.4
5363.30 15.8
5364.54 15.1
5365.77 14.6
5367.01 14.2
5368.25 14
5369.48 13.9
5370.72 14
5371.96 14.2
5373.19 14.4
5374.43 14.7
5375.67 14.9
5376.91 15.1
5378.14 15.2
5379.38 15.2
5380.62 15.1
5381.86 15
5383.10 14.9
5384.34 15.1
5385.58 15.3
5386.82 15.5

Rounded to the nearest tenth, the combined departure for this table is 1.3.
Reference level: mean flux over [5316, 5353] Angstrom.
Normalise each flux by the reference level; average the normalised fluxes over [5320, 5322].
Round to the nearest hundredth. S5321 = 0.97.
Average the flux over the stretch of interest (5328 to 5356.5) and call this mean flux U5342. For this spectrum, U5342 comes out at 15.2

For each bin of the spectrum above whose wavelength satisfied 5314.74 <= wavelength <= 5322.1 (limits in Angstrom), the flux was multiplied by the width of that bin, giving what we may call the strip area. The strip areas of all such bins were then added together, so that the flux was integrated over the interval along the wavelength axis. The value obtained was 110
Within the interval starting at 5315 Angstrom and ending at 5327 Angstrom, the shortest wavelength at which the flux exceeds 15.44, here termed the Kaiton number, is 5315.36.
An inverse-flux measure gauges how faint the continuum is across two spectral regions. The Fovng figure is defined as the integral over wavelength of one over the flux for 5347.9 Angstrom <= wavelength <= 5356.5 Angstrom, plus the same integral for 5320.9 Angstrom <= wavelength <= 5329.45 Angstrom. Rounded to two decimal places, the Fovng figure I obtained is 1.16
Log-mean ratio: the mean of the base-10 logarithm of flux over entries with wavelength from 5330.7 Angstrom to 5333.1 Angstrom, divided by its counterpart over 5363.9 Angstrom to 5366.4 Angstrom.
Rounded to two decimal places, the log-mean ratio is 1.01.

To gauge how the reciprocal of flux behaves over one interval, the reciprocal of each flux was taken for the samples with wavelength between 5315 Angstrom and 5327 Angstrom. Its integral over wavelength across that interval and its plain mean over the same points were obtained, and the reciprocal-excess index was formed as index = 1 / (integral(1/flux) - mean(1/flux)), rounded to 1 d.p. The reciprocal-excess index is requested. 1.3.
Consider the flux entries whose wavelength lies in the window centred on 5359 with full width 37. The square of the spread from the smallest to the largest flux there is 11.6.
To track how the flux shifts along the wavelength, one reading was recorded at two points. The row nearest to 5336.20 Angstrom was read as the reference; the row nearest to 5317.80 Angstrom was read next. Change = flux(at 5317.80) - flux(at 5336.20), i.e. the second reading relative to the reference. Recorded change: -0.60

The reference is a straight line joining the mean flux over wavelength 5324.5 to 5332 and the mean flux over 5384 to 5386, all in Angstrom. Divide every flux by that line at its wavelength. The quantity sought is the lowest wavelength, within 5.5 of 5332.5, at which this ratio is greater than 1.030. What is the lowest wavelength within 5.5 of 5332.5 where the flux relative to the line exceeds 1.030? 5330.06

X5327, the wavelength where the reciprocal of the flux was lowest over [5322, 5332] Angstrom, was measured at 5331.29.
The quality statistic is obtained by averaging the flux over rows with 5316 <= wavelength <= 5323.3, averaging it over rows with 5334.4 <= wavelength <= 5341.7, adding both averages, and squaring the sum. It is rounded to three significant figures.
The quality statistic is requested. 901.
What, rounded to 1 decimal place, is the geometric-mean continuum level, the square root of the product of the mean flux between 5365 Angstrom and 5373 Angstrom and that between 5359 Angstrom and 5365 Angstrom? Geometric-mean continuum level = 15.2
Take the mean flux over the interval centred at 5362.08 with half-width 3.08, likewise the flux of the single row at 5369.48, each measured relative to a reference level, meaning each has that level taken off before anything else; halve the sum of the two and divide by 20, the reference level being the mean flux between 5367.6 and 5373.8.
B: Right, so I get 0.05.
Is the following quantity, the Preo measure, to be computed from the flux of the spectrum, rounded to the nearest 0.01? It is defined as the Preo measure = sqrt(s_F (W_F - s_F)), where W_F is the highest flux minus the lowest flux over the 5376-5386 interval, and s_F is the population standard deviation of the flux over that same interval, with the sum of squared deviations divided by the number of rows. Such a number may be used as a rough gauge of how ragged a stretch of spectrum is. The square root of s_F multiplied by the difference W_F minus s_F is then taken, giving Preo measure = 0.18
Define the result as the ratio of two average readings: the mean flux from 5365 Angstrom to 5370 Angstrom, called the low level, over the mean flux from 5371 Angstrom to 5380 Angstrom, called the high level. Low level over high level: 0.96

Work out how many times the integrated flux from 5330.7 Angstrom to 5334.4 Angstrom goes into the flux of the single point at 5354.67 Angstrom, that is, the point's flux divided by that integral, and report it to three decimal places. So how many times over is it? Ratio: 0.287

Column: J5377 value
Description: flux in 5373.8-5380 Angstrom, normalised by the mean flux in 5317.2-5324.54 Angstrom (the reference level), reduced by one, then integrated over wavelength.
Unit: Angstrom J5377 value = 0.26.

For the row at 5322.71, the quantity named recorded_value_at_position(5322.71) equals 14.1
